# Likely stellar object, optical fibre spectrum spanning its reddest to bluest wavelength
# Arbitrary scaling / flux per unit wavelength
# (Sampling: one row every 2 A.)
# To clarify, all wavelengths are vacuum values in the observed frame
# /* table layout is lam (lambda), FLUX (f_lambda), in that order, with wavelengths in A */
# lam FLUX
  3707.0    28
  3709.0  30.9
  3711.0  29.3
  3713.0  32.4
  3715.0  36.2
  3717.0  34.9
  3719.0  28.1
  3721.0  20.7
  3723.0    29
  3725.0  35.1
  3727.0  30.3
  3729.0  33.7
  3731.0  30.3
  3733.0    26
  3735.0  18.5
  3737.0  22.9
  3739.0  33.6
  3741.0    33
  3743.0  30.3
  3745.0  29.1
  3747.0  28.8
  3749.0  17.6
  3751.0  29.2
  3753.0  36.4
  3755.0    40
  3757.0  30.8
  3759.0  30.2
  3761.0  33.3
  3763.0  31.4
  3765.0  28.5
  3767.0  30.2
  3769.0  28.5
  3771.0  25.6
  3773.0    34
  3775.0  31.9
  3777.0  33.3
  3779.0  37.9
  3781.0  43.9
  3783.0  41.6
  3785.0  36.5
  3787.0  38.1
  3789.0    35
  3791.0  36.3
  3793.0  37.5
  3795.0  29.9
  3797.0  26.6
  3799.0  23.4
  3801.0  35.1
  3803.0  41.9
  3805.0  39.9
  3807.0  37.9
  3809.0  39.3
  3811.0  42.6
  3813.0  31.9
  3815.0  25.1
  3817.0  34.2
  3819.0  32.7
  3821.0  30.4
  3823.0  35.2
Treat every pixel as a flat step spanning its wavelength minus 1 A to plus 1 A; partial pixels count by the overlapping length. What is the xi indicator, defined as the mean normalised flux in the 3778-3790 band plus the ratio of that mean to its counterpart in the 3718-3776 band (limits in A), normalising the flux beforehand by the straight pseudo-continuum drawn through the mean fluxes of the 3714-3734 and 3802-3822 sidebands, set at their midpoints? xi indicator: 2.37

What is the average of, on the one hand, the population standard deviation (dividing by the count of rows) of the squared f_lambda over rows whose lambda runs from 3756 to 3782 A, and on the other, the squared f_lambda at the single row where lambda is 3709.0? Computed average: 633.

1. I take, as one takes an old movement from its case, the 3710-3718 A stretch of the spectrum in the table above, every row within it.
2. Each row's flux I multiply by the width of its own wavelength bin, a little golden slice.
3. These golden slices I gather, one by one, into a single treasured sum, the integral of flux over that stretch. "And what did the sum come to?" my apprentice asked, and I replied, 266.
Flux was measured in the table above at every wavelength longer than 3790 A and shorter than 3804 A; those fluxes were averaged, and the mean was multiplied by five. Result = 165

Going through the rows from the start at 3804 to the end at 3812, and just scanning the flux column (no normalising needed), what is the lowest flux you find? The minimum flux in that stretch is 37.9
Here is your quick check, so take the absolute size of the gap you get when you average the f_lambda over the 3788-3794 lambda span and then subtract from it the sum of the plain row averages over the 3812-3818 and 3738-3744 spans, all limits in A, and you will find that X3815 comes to 26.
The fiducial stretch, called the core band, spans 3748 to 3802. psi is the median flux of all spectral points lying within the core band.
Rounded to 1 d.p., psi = 33.3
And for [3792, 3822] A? 34.2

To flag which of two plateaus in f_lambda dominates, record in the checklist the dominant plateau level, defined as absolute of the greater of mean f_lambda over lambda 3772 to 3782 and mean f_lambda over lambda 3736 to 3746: 36.2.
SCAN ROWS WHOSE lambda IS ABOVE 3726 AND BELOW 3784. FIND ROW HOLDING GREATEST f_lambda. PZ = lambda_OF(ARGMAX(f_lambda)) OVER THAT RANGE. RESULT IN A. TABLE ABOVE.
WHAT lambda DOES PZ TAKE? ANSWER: 3781.0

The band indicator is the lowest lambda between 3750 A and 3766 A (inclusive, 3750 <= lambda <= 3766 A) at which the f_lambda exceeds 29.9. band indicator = 3753.0 A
